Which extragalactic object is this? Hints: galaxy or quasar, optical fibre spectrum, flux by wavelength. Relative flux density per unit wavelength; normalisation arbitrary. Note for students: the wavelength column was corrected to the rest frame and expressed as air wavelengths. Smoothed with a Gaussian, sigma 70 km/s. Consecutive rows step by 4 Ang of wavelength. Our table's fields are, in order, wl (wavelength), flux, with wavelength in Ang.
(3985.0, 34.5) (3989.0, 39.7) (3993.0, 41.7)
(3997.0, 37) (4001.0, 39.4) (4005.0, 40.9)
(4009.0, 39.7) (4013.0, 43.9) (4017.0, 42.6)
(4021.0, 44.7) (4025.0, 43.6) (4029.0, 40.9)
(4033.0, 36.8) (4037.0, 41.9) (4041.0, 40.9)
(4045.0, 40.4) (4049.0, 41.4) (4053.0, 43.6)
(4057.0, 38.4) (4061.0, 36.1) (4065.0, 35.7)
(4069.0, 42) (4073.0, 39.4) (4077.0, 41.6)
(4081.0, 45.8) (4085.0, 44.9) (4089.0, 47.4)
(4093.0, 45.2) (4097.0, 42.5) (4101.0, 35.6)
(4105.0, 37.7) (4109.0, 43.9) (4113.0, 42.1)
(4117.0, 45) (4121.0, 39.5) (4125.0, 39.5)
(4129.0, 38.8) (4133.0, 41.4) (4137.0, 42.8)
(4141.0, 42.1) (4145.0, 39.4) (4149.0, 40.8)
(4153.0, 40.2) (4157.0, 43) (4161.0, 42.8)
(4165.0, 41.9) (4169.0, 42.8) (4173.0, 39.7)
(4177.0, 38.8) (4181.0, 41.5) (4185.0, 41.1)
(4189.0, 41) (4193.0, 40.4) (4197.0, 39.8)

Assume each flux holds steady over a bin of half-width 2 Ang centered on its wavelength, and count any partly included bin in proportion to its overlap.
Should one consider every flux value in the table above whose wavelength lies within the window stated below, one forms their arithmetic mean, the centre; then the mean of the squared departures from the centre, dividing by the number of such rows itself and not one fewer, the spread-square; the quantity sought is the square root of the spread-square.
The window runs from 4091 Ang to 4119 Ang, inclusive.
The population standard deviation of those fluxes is 3.42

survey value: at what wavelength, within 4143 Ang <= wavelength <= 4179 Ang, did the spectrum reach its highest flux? 4157.0 Ang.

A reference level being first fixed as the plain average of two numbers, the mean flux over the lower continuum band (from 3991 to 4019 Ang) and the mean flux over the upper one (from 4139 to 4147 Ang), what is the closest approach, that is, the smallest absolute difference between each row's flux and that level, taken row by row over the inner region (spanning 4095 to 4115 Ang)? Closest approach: 1.4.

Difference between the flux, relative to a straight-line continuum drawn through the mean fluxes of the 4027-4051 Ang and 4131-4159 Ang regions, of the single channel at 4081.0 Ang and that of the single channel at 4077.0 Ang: 0.10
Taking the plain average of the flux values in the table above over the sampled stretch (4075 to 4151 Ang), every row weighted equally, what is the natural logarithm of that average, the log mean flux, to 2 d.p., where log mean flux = 3.74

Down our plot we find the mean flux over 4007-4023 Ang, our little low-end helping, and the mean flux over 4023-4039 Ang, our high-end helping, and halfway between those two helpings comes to 41.8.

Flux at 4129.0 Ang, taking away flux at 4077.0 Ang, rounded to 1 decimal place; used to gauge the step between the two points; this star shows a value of -2.8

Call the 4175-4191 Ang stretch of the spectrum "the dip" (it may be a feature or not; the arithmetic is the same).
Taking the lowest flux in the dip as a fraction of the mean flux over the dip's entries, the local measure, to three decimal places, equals 0.956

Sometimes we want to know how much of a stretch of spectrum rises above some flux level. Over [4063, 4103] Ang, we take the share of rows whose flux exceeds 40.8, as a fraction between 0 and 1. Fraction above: 0.70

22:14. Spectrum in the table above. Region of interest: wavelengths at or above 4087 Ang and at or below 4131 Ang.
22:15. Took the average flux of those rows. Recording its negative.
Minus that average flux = -41.6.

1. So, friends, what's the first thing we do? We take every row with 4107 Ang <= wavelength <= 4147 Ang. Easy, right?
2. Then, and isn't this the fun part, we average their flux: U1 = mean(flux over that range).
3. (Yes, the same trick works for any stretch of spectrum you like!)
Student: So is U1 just 41.45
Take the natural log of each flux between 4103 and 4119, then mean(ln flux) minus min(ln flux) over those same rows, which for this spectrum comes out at 0.11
